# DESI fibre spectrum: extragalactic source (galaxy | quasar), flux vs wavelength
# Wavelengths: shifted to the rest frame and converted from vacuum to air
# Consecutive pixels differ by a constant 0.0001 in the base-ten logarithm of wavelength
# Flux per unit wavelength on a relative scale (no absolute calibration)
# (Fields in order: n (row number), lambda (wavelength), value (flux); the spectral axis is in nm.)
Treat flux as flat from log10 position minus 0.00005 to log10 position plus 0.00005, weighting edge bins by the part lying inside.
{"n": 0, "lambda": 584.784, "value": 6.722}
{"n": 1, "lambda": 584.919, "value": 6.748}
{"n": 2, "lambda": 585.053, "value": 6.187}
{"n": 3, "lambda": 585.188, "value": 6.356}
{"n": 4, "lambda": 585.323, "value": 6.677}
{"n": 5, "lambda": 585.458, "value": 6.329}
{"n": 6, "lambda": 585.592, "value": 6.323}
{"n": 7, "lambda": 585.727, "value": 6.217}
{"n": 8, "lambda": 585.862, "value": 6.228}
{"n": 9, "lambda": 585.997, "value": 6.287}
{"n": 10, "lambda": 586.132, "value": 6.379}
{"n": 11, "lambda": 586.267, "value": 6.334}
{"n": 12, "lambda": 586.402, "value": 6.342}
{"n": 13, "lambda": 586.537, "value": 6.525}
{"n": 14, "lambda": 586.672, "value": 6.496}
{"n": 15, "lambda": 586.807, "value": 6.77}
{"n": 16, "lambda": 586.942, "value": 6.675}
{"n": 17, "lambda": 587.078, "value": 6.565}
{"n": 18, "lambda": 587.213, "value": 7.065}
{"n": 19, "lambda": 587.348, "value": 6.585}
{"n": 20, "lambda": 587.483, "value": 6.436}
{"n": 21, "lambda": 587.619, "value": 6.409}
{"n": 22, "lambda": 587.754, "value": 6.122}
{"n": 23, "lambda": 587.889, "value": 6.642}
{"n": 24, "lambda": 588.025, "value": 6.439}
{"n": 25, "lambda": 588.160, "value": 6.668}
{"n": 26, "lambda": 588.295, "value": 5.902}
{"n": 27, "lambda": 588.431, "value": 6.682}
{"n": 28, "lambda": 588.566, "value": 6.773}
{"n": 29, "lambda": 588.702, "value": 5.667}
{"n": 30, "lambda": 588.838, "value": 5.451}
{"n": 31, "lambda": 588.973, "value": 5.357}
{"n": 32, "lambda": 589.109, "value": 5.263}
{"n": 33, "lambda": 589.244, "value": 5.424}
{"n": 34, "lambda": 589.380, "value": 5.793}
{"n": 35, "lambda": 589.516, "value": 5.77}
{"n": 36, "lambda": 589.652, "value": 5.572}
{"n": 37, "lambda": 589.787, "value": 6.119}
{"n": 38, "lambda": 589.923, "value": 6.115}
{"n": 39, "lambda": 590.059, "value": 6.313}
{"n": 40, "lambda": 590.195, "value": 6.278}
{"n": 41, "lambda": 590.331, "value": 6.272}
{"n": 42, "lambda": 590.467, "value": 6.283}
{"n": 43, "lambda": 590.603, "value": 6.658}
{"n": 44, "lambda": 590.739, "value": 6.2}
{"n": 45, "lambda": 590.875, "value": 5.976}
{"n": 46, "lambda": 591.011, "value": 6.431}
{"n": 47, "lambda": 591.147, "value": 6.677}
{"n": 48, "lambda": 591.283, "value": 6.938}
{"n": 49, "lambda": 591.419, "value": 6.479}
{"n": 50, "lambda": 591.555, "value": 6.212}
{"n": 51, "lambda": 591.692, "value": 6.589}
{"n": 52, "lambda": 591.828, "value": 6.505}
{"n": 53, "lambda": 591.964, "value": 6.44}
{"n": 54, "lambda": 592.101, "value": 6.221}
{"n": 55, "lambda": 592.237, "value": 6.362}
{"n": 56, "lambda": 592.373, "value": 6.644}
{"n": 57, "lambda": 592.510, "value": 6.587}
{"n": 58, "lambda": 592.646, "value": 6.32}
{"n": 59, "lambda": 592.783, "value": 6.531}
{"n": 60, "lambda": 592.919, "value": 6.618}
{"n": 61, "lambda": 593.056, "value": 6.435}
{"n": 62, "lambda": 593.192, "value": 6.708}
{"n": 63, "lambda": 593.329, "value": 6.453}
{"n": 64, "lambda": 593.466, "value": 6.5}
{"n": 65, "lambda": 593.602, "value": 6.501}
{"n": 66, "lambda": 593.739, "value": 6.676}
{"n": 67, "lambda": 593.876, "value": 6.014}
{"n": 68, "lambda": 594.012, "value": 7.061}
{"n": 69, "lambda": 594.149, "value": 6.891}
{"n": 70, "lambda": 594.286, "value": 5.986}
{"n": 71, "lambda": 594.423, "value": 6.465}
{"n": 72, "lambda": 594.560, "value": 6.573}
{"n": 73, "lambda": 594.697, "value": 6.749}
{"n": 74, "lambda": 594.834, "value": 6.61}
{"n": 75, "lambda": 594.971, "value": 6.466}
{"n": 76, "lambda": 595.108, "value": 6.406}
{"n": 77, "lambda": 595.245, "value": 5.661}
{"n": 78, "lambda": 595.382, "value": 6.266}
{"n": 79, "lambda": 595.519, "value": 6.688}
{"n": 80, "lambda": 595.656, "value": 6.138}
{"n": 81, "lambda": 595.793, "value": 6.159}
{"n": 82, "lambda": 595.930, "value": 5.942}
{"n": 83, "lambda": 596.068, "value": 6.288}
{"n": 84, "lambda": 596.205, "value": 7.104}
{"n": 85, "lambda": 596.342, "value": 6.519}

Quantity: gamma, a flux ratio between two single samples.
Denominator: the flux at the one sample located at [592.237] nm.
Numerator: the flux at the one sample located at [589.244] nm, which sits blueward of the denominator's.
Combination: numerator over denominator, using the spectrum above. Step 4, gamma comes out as 0.85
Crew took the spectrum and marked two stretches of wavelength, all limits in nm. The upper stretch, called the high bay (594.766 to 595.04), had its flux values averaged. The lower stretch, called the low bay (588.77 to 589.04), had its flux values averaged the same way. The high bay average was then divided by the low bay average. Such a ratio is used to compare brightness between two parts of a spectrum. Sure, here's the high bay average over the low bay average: 1.21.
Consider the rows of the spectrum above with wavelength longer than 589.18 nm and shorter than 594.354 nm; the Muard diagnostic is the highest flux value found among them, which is 7.061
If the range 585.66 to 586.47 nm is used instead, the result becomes 6.379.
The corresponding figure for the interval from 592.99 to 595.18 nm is 7.061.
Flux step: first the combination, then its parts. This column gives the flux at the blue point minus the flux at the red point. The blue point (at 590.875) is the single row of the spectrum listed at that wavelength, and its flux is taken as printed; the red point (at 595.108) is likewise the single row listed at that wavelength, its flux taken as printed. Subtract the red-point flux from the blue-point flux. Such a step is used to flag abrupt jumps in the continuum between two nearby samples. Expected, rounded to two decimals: -0.43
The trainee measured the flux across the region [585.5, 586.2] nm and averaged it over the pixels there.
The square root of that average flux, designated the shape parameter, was 2.51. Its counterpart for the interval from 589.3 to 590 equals 2.42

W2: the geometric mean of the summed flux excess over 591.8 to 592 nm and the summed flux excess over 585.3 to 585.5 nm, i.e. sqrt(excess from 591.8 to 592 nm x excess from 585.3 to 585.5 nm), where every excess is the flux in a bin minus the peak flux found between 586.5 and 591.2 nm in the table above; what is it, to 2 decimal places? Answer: 1.15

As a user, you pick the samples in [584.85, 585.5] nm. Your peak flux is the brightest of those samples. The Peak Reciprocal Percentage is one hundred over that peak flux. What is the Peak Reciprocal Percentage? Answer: 14.8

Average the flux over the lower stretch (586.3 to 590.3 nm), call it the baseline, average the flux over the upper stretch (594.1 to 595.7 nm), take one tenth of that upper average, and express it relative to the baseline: 0.103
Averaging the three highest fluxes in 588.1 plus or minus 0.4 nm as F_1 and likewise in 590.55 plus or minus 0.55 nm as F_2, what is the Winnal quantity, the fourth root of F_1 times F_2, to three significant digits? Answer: 2.56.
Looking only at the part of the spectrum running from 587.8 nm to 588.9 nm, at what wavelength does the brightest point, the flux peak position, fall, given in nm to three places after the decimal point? 588.566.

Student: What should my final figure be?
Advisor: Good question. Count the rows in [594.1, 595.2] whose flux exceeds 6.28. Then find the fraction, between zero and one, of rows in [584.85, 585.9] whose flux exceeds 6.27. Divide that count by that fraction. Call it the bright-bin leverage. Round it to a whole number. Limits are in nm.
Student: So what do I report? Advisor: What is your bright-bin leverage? 11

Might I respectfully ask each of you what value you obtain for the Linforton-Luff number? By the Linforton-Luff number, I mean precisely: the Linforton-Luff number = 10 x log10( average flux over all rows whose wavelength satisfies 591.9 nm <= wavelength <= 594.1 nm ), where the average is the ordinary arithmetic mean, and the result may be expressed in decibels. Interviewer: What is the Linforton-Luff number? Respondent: 8.13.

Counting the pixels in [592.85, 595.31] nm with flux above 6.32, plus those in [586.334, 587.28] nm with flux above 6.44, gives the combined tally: 21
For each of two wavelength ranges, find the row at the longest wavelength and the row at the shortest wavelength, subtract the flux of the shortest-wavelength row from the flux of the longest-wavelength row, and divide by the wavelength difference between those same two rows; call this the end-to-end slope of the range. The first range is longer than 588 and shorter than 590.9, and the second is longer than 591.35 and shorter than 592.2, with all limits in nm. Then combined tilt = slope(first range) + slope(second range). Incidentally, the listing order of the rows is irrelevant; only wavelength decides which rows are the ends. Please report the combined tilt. -0.5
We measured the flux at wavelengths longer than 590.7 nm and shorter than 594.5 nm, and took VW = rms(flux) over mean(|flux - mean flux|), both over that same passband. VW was 33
